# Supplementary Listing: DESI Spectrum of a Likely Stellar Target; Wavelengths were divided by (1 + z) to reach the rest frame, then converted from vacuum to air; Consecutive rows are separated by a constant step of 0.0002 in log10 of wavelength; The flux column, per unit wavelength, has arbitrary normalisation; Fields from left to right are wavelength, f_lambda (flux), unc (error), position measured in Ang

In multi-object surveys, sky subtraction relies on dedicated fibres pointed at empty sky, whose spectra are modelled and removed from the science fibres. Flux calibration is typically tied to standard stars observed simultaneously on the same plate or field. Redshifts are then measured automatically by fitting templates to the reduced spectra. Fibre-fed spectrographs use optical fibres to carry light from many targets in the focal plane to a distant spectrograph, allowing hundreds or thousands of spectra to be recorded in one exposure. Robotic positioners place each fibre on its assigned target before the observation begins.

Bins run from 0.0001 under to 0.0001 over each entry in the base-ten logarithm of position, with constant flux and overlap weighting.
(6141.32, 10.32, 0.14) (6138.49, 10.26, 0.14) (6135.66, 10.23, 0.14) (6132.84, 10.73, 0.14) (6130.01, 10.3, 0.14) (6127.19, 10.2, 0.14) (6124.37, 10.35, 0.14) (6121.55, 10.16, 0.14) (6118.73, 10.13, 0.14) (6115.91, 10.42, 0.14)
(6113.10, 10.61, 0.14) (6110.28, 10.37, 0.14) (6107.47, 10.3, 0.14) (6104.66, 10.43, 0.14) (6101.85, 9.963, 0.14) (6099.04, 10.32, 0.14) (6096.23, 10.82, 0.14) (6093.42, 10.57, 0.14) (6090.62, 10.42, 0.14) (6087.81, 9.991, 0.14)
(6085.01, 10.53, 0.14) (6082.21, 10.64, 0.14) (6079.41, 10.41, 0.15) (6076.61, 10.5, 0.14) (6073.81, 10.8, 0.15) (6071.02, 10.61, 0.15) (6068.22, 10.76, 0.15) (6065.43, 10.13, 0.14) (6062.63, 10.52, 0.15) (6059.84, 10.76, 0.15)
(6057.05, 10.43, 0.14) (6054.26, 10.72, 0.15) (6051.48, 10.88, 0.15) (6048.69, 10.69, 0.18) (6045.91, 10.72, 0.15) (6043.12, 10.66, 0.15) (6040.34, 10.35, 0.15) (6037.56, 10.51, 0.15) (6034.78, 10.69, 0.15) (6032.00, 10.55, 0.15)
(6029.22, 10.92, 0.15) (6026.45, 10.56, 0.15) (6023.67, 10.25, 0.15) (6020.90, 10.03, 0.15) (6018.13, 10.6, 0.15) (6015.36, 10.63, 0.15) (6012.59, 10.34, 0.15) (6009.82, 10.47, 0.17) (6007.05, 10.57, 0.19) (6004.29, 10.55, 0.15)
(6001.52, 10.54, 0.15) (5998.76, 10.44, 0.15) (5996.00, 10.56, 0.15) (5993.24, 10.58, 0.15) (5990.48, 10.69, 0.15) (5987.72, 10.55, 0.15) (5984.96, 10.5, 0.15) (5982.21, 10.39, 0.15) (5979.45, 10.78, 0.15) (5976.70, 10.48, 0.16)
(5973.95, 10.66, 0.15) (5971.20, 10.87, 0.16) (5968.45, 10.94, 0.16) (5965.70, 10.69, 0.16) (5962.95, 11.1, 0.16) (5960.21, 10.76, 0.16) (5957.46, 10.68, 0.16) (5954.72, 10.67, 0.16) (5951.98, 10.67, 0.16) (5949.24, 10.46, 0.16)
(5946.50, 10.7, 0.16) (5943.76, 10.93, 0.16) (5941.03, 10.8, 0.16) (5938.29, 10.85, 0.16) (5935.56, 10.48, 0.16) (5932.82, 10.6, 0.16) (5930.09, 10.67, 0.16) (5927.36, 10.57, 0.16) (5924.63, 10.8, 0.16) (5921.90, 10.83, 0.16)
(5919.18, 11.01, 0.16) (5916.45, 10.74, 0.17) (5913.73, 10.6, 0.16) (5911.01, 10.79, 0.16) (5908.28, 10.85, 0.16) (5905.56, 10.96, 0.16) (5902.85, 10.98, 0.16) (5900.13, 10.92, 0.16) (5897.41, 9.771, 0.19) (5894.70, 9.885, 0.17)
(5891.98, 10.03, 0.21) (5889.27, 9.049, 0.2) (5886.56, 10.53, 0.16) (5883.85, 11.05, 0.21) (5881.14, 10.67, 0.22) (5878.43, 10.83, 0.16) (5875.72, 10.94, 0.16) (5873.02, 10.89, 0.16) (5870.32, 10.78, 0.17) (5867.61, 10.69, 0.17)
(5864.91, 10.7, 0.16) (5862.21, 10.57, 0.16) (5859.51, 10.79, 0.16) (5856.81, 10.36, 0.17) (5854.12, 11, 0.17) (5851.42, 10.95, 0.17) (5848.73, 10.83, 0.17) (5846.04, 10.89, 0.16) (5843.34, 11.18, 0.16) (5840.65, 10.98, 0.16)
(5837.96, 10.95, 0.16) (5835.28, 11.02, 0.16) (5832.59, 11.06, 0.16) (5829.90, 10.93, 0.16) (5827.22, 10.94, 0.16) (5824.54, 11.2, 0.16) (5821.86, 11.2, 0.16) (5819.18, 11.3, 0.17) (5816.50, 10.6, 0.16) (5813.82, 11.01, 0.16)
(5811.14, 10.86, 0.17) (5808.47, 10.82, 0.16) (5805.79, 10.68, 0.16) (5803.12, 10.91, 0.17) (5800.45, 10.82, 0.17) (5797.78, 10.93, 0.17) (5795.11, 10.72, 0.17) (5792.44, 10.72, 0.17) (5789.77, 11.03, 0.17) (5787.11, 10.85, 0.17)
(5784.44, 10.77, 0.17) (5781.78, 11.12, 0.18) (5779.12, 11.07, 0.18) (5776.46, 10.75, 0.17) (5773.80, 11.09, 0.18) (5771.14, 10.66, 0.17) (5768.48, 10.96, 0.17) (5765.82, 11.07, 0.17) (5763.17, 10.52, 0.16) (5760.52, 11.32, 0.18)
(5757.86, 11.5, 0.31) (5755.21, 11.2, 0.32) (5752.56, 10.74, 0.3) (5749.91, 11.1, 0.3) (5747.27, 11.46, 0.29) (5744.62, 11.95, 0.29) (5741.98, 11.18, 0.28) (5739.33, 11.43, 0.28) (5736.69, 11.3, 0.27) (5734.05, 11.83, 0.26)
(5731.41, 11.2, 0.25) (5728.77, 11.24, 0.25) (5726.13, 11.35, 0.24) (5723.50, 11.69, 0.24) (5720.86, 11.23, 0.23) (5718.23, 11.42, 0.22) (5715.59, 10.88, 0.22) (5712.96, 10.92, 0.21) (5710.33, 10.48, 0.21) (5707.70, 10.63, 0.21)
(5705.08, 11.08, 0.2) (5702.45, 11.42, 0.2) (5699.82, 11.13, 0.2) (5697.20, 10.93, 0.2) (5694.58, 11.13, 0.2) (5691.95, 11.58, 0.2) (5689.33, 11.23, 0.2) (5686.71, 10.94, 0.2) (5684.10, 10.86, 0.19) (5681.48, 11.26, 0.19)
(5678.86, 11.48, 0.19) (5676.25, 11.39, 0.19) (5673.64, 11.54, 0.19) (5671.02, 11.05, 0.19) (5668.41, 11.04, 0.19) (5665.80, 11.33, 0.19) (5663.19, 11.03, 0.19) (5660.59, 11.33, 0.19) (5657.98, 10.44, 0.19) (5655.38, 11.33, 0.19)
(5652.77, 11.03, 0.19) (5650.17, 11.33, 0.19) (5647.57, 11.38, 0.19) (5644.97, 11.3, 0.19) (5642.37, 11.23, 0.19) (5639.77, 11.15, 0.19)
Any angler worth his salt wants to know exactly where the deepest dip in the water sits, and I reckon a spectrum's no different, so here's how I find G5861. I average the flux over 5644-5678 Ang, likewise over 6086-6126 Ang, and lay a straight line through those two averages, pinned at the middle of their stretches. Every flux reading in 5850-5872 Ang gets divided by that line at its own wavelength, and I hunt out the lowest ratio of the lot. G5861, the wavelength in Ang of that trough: 5856.81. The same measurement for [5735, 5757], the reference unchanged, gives 5752.56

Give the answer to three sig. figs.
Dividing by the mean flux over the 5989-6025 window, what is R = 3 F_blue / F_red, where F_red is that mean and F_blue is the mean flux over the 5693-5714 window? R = 3.14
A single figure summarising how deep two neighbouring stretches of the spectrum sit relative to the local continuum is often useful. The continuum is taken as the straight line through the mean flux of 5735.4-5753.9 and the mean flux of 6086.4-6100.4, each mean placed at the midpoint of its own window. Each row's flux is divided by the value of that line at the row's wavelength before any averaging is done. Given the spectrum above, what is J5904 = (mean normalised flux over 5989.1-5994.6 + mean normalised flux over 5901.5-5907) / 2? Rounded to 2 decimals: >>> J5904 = 1.00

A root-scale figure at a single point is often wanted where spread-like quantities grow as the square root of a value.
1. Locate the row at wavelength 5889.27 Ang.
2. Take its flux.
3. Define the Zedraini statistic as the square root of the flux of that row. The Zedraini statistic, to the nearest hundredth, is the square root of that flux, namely 3.01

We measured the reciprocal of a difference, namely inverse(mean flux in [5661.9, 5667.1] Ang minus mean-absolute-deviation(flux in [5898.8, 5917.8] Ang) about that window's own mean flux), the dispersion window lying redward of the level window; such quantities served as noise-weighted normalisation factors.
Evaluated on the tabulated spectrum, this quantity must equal 0.090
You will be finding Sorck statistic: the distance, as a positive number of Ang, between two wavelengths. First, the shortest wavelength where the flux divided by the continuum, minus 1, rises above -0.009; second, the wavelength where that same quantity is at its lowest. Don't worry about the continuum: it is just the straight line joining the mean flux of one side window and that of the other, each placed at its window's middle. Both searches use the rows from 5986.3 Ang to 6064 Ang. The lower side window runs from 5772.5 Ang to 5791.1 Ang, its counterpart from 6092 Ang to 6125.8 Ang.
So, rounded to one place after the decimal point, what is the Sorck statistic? 33.2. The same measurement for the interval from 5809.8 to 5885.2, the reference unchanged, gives 45.7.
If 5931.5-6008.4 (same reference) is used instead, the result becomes 49.4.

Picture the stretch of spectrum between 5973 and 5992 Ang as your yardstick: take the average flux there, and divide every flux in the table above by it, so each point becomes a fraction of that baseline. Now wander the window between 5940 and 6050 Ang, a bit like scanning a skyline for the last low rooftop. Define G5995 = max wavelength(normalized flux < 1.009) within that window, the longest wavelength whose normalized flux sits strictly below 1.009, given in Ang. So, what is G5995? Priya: 6043.12 Ang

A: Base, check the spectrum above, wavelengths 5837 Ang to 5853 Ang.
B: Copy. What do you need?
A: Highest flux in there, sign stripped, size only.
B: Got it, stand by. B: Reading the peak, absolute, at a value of 11.2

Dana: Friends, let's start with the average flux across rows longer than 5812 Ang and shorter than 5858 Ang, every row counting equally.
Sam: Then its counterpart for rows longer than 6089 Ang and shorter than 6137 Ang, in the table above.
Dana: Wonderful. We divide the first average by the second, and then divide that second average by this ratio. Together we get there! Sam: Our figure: 9.8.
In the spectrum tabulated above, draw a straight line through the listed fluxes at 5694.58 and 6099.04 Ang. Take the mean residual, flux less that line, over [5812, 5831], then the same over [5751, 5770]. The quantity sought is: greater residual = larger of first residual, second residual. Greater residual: 0.15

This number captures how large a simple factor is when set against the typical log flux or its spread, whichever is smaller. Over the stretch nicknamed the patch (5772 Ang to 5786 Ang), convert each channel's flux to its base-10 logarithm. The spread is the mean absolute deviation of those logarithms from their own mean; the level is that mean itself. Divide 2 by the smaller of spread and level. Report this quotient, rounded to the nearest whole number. 314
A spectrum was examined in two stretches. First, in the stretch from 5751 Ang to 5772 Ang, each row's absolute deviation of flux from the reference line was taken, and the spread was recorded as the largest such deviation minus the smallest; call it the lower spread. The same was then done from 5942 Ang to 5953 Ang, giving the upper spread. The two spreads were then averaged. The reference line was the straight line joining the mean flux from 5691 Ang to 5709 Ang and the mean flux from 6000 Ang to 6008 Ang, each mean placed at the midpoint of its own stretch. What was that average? 0.35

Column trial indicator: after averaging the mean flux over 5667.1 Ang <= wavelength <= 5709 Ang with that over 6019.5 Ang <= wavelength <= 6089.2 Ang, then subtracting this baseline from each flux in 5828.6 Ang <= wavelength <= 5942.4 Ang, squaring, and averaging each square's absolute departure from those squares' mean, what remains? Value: 0.26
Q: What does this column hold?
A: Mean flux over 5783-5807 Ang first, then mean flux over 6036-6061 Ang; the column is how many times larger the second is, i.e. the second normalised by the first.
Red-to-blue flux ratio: 0.98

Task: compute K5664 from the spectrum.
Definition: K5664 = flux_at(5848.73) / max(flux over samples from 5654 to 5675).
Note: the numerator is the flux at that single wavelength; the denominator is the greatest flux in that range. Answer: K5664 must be 0.94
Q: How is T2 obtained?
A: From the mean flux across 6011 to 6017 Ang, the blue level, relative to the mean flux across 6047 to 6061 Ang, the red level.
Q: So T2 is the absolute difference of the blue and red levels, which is 0.21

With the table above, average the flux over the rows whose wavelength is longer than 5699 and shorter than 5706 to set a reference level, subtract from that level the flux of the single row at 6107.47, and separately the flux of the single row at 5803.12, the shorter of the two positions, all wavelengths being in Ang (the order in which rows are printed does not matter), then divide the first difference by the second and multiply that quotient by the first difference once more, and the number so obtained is 2.8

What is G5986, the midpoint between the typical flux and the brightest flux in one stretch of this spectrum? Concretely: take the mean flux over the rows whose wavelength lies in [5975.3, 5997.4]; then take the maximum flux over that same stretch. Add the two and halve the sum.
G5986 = 10.7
